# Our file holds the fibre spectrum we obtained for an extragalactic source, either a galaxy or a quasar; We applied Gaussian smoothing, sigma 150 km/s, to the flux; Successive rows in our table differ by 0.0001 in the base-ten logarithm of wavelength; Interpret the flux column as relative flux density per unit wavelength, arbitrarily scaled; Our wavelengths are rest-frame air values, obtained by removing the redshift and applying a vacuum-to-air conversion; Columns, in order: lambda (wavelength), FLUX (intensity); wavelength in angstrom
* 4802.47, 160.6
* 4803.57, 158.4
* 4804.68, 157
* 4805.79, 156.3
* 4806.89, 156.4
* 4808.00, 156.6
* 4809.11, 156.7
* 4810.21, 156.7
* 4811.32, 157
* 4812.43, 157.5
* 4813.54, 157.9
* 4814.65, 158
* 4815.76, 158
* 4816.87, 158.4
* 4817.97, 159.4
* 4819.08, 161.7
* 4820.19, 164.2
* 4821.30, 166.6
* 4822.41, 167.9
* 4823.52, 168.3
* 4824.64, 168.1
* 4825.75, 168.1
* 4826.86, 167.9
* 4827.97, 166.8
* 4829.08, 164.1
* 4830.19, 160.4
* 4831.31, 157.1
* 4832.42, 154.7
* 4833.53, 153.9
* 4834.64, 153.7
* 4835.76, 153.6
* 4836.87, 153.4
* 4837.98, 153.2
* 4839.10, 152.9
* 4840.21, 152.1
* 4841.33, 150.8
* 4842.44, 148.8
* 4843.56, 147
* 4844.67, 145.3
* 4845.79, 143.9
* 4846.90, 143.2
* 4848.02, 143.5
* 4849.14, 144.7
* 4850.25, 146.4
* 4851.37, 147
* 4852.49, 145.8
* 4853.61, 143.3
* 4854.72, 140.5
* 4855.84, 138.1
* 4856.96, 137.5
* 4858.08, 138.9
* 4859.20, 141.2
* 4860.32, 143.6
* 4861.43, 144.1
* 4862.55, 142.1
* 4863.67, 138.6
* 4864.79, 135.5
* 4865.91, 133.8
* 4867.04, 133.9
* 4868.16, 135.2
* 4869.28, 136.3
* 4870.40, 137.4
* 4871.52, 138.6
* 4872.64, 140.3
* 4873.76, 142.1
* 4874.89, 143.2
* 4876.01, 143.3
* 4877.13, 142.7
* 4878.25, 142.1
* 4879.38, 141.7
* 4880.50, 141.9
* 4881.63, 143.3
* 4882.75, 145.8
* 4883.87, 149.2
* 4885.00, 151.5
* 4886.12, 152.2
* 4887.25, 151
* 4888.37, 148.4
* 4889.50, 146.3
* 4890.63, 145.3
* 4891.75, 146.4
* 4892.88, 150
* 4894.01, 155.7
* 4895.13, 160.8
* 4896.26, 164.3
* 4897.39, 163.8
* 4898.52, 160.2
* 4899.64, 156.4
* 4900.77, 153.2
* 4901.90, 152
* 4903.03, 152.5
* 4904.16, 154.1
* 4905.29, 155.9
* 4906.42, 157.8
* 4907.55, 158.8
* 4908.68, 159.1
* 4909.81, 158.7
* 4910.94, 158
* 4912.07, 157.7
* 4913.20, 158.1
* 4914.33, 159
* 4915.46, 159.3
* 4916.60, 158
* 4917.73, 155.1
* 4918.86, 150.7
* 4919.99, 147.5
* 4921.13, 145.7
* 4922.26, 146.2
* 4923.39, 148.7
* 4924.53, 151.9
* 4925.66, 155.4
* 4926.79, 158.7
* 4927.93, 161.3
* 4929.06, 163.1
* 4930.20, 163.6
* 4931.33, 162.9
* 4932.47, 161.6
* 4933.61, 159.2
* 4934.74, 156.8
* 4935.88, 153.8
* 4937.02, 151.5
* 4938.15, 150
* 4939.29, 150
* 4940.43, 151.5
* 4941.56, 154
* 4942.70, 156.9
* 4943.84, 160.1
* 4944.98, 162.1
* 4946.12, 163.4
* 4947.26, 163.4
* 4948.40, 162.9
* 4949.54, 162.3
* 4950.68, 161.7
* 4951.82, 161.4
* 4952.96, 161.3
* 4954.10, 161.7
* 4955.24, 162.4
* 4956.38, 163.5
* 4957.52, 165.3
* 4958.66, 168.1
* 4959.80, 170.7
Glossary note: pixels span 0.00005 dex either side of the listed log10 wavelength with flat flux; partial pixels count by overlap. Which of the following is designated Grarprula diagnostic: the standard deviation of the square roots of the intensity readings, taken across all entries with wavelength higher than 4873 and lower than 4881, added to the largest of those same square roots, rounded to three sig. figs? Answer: 12.0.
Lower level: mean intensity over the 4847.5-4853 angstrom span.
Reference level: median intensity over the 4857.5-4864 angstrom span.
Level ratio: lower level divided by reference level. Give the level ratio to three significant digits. 1.03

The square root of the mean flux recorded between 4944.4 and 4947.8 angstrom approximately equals 12.8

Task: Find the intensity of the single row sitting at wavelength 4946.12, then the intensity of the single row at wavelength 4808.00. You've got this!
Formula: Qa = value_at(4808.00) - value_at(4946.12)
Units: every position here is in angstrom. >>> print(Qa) -7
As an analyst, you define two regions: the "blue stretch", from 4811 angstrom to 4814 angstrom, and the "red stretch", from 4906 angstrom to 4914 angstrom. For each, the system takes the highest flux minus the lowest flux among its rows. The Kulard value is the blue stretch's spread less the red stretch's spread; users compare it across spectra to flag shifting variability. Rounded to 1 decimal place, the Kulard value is -0.5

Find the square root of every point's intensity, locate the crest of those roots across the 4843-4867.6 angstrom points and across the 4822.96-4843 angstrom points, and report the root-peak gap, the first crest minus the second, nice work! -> -0.8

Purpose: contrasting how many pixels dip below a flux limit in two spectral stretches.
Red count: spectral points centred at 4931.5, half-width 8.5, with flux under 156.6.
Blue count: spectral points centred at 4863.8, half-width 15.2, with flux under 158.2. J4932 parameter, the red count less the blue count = -20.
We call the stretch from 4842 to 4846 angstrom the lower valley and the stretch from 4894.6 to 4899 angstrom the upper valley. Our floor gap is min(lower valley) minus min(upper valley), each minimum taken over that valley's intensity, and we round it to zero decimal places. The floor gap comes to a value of -16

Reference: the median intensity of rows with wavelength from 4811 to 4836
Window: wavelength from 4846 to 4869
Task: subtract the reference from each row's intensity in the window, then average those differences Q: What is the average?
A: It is -18.6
